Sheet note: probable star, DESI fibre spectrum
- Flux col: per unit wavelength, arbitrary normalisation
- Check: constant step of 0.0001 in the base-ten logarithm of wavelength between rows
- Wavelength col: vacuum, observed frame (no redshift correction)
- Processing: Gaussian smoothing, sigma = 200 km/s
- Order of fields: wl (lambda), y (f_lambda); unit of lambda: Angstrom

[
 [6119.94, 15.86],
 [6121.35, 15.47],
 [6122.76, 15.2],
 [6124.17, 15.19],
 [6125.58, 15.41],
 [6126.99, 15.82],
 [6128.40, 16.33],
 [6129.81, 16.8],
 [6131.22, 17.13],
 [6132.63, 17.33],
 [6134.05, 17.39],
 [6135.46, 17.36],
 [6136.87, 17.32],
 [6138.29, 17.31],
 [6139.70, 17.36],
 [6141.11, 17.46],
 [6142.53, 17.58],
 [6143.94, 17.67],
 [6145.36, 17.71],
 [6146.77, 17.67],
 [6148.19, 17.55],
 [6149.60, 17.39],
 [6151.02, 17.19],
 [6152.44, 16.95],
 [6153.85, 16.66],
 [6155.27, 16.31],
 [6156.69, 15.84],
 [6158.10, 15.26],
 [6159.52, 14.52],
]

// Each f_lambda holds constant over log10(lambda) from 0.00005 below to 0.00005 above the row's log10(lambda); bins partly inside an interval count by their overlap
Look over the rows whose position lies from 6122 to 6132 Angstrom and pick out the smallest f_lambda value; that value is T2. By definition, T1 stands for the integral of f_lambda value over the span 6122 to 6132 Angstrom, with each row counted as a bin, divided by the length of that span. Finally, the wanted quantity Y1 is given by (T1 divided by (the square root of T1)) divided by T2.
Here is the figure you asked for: 0.263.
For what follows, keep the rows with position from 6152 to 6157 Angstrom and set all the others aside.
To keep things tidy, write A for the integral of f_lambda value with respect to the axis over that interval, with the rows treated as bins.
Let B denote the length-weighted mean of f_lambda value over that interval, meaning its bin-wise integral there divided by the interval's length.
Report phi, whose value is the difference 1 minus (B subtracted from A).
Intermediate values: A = 82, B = 16.5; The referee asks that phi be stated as -65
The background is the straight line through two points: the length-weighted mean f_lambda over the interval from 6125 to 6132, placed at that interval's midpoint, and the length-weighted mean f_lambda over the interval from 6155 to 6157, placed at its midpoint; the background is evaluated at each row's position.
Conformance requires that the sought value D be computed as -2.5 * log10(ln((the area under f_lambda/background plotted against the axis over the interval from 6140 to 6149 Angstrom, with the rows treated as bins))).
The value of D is -0.896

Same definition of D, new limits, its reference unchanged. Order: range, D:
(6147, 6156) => -0.882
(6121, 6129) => -0.768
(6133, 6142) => -0.887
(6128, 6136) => -0.819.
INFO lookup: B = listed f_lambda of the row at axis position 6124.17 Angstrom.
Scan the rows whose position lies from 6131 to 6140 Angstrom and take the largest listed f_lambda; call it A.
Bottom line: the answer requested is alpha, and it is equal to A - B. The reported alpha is 2.2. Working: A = 17.39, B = 15.19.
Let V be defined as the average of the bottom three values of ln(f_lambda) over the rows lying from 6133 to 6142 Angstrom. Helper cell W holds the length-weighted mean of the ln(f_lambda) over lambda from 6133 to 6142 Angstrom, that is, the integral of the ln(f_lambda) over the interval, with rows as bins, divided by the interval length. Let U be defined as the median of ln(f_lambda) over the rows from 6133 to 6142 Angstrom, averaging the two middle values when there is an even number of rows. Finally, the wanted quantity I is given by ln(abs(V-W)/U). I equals -10.6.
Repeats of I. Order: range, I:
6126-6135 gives -4.6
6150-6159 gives -4.4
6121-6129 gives -4.9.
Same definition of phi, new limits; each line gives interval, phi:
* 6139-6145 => -87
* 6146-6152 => -86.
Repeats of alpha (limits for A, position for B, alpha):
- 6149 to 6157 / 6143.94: -0.3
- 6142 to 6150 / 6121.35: 2.2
